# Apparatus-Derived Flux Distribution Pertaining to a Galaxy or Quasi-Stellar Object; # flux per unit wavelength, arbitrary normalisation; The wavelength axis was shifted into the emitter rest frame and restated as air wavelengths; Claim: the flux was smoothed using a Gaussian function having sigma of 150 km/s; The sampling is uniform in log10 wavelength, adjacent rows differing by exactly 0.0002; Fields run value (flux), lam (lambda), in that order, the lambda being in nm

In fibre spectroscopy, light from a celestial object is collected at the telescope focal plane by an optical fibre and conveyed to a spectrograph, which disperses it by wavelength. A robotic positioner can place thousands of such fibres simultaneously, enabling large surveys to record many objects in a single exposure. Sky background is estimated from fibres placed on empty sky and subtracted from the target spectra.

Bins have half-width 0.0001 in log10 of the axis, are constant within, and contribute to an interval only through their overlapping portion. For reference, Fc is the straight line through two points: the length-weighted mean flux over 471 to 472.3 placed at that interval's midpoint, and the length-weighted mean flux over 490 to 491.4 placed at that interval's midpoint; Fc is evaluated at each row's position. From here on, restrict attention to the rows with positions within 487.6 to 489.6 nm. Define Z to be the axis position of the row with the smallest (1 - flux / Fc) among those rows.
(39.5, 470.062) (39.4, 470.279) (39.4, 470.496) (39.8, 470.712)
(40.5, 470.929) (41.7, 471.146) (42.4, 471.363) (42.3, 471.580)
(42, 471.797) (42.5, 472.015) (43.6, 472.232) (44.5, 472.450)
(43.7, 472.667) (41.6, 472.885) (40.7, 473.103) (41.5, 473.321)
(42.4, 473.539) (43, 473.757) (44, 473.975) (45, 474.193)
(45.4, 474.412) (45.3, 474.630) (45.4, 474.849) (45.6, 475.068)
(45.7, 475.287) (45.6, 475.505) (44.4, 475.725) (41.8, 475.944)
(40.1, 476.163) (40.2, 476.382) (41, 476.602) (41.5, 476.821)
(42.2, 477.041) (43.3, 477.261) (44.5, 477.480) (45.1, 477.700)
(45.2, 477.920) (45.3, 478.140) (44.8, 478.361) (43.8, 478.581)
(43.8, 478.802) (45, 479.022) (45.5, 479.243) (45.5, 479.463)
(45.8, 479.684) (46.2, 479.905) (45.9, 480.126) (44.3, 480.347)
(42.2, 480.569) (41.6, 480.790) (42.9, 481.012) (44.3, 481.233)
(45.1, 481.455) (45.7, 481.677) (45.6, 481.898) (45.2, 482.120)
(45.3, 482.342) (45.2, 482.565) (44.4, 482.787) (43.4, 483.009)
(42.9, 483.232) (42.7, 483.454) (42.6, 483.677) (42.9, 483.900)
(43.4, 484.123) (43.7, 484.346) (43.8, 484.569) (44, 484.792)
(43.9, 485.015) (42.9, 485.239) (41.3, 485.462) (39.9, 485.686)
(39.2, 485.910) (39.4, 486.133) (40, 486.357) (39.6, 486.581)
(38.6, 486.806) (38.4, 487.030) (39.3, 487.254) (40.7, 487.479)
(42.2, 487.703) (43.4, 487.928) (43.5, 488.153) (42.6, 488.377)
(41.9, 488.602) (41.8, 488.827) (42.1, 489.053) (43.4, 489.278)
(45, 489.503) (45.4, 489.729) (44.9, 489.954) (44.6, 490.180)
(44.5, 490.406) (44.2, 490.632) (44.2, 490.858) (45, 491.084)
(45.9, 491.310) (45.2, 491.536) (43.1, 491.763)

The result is 489.503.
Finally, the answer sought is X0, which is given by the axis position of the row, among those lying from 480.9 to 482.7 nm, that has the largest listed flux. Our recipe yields 481.677 nm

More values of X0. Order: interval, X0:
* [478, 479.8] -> 479.684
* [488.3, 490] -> 489.729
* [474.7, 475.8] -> 475.287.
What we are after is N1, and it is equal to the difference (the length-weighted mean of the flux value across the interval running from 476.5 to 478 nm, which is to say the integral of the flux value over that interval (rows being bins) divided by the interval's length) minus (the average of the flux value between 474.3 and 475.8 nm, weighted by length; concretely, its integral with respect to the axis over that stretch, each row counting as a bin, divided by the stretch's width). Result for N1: -2.1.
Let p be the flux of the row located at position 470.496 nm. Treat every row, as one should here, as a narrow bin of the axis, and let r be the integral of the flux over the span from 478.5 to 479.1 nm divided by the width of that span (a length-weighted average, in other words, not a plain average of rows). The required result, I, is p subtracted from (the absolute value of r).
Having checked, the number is 4.8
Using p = 39.4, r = 44.2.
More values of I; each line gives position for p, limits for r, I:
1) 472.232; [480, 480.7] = 0.5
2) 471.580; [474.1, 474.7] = 2.9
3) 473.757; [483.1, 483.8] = -0.3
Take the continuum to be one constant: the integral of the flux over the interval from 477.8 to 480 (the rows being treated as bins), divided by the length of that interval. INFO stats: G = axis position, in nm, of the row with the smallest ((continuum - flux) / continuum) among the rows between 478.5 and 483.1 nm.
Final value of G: 479.905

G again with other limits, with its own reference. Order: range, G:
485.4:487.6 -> 485.462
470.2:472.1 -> 472.015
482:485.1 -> 482.342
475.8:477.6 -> 477.480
